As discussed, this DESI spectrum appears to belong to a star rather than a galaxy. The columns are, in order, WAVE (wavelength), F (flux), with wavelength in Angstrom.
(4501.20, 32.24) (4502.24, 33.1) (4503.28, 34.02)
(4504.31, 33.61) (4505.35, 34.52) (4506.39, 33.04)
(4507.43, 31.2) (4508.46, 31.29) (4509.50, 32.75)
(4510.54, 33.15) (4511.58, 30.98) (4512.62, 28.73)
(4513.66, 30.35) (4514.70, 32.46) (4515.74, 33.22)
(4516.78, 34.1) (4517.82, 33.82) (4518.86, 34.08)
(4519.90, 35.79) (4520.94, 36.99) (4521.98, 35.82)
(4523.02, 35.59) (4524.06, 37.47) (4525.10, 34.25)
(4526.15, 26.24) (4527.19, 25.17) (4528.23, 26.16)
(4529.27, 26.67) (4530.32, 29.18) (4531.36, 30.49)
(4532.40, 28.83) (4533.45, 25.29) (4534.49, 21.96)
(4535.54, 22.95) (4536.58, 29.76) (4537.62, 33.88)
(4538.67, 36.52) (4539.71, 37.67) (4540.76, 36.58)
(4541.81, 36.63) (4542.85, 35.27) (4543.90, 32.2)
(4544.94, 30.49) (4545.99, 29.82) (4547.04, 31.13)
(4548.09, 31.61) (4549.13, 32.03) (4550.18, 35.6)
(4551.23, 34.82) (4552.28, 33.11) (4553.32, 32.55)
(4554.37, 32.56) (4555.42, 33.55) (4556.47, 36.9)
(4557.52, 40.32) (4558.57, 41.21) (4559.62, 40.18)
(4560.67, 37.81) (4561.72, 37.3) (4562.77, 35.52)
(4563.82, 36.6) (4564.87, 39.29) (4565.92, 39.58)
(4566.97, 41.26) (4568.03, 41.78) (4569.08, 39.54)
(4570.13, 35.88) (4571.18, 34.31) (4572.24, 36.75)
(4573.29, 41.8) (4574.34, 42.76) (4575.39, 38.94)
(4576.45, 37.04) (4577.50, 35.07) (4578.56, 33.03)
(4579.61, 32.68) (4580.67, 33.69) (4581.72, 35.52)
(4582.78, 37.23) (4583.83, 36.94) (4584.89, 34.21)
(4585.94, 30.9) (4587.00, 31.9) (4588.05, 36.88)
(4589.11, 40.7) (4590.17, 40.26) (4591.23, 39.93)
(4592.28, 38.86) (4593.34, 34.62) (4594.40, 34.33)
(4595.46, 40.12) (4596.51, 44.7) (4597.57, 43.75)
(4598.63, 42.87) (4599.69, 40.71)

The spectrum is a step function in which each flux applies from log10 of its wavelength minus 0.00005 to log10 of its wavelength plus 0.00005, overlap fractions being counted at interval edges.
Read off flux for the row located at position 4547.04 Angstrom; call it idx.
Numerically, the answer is 31.13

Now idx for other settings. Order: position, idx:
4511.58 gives 30.98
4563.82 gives 36.6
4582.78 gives 37.23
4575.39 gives 38.94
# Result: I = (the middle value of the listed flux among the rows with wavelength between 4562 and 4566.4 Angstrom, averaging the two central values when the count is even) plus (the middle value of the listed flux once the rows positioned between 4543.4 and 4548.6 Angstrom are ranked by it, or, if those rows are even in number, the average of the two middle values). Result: 69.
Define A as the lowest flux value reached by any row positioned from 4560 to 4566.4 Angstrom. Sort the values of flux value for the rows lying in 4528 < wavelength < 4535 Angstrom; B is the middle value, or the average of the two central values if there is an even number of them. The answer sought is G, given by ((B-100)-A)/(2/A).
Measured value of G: -1933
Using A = 35.52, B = 27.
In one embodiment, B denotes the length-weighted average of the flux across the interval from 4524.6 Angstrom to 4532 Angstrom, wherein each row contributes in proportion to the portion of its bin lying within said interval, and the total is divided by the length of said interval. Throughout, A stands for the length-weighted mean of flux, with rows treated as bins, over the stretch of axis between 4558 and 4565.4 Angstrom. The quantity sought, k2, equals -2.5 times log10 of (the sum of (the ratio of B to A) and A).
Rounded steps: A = 38.3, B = 28.3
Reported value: -3.98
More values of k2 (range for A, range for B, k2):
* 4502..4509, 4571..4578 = -3.83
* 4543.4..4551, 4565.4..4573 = -3.80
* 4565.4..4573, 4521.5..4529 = -3.99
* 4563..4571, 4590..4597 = -4.00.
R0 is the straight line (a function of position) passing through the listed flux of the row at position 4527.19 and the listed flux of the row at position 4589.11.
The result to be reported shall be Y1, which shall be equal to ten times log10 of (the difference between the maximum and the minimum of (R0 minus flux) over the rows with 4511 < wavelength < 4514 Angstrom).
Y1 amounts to 4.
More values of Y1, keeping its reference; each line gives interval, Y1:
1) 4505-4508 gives 6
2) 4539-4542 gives 2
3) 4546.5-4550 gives -4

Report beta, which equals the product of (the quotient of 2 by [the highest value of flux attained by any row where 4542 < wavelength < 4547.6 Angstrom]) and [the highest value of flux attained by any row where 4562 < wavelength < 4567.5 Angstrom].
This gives 2.34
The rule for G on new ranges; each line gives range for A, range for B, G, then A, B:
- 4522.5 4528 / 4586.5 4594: -1086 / 25.17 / 39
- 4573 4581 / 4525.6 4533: -1732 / 32.68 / 27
